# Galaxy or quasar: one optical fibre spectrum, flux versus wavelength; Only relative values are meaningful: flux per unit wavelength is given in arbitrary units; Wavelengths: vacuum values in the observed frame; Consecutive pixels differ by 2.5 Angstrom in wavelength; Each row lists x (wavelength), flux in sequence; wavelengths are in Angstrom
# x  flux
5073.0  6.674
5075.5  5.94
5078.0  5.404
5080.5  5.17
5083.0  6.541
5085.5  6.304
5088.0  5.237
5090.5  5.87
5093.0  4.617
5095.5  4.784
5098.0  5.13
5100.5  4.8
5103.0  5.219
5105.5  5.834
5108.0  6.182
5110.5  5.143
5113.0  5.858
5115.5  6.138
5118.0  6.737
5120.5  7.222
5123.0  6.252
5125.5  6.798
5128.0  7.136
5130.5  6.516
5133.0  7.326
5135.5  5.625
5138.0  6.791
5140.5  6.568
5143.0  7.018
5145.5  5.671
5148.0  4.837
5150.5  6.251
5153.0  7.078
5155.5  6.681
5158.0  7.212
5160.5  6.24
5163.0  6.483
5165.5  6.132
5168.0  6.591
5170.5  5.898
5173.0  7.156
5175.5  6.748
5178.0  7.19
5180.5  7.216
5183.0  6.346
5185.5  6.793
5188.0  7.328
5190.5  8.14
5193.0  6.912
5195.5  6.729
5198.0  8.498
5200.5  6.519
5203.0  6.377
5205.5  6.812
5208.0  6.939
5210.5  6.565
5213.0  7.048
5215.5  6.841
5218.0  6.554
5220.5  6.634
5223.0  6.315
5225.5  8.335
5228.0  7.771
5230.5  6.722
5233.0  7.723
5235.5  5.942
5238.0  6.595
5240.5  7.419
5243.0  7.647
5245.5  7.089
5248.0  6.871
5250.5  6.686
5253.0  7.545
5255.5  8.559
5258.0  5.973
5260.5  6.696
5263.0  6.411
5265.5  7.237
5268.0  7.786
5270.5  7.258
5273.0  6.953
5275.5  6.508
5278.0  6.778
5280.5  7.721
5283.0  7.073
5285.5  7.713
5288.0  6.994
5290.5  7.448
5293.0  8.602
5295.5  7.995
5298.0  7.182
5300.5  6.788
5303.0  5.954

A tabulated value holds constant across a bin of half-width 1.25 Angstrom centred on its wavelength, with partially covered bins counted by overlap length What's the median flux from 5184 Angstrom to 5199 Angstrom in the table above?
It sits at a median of 7.12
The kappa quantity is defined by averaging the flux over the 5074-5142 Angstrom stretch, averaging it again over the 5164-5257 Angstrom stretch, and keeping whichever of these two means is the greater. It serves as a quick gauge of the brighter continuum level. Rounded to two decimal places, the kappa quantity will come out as 7.00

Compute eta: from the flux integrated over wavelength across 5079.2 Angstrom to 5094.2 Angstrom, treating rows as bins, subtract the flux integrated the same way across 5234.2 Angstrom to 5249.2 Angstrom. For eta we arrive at -19.6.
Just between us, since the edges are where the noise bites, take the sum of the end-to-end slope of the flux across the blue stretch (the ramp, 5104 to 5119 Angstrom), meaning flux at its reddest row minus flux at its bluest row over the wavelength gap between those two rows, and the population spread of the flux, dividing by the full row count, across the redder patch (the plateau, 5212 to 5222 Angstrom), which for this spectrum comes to 0.26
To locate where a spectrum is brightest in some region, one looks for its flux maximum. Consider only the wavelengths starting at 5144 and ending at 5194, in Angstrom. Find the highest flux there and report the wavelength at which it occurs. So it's 5190.5 Angstrom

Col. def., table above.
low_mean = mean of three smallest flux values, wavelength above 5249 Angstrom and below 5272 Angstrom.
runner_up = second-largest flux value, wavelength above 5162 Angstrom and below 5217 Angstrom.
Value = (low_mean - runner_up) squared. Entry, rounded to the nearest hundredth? 3.18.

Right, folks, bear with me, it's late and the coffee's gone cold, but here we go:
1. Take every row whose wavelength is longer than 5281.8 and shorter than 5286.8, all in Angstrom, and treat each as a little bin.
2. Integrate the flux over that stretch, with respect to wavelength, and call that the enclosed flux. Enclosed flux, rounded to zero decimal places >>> 37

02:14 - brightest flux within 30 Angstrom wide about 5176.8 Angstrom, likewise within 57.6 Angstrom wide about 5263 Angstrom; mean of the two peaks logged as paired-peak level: 8.35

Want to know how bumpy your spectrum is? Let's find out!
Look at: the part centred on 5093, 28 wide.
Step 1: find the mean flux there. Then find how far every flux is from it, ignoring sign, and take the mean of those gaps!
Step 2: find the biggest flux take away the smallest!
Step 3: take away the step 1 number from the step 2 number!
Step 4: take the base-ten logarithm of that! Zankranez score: 0.14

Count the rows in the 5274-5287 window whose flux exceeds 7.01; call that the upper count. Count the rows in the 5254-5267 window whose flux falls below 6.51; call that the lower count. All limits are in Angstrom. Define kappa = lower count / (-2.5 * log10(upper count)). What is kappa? -2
